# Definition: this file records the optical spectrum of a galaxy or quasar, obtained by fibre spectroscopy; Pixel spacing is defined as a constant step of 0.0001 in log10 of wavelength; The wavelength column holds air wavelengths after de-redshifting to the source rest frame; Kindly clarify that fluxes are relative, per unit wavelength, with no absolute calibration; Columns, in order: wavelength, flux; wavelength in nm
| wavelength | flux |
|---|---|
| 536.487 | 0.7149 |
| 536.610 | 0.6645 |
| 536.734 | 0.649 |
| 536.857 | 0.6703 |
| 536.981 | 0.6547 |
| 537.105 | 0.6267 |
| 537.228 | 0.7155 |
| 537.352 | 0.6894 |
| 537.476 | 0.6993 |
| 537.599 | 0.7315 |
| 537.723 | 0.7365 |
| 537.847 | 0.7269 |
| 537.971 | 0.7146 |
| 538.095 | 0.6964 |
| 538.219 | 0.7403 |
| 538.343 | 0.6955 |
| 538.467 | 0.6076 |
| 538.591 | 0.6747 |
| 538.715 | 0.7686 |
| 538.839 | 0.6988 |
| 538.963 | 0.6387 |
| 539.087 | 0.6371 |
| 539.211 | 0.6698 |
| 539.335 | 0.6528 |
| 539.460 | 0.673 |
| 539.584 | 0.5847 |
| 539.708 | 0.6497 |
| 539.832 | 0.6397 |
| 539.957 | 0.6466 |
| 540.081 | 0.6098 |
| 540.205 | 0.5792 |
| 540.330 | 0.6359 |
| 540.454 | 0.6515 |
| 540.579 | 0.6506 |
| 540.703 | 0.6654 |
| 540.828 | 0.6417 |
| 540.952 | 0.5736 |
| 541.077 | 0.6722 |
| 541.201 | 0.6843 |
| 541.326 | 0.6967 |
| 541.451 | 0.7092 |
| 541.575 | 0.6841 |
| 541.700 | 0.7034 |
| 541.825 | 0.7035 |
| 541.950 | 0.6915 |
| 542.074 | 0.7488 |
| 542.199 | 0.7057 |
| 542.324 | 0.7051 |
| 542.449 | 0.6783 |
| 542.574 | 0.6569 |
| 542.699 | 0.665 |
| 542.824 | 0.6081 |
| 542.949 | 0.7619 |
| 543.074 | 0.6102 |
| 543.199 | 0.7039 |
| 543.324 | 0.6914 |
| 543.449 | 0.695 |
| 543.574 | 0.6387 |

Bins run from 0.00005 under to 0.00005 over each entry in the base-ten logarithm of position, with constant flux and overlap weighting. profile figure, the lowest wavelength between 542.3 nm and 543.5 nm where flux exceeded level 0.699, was 542.324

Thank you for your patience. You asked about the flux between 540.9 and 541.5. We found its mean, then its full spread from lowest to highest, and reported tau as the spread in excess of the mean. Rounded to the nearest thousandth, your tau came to -0.532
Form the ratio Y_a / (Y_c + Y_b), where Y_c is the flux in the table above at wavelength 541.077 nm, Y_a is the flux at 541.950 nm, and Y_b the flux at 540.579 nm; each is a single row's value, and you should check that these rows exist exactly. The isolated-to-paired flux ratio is 0.523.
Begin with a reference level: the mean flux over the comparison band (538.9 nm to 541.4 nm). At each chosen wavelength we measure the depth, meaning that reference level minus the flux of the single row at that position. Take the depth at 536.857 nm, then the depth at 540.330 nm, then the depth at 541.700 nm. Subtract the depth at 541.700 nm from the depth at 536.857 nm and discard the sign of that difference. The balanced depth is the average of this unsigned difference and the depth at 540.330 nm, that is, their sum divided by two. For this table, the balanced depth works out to 0.02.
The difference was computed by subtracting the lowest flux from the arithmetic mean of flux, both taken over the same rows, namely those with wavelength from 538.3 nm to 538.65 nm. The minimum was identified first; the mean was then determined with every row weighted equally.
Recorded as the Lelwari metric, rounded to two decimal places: 0.05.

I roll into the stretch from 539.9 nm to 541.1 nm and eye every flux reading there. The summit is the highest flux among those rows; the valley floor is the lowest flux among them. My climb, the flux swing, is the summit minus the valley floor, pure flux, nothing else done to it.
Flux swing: 0.10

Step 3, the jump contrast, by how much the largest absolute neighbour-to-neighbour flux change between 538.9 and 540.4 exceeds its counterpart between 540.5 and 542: -0.010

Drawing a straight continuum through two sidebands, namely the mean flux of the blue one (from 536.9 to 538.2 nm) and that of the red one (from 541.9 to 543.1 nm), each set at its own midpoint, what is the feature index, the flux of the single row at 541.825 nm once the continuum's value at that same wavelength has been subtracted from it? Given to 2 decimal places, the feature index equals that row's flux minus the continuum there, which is 0.02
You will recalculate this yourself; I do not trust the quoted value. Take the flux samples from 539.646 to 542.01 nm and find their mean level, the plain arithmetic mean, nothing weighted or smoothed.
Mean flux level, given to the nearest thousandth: 0.657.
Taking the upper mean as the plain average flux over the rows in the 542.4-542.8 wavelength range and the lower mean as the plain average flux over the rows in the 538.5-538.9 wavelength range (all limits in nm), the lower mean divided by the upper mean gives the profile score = 1.07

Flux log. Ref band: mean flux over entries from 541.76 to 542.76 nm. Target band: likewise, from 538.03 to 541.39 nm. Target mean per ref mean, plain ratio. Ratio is 0.95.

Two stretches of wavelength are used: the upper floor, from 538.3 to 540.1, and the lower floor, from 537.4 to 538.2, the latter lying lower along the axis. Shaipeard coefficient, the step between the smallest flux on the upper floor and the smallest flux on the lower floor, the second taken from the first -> -0.11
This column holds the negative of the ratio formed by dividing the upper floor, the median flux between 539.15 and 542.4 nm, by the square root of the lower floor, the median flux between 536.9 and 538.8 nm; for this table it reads -0.80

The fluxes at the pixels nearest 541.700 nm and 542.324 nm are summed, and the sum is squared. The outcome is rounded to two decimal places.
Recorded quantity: 1.98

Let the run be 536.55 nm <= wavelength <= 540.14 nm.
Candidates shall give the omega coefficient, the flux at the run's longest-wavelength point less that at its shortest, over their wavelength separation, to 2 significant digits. -0.016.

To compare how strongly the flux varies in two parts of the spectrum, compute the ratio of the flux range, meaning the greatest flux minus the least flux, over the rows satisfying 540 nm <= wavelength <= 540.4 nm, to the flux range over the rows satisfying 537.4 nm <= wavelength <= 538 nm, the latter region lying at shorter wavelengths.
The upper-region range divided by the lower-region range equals 1.5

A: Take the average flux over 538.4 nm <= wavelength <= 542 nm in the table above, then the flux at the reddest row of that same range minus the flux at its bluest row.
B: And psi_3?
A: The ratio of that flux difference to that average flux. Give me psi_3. 0.13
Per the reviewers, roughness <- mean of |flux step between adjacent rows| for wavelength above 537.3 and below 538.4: 0.02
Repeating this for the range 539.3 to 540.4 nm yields 0.04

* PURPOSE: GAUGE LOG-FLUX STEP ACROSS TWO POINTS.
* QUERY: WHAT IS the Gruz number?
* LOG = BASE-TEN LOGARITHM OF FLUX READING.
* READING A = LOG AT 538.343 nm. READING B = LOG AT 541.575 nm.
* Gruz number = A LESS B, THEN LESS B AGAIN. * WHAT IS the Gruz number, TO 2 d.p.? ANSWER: 0.17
